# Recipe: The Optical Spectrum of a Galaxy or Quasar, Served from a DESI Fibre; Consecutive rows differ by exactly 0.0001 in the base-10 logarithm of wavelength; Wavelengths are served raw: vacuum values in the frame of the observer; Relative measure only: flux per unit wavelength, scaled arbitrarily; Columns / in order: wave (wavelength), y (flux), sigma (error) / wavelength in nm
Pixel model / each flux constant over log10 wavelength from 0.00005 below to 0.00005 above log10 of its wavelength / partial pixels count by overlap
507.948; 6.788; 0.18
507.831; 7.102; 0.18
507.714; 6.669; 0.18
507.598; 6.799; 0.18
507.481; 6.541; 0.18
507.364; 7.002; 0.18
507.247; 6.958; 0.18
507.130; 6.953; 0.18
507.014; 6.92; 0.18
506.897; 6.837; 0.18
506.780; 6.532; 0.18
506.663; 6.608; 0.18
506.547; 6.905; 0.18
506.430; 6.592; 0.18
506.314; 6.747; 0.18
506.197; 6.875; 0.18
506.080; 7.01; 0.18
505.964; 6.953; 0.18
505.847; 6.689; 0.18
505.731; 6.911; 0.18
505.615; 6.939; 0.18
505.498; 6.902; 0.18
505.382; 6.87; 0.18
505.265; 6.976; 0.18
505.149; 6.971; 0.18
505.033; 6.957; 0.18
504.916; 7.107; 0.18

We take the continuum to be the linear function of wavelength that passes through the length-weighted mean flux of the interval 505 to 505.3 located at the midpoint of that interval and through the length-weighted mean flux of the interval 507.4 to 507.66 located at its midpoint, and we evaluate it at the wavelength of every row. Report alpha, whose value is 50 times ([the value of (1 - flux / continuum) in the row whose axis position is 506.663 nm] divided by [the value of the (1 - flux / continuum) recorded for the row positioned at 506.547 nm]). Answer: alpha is -128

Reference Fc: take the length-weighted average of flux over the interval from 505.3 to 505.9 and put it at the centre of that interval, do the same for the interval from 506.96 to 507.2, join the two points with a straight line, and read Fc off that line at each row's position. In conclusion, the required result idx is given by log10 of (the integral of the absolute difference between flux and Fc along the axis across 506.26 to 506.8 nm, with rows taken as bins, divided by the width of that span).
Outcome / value -0.63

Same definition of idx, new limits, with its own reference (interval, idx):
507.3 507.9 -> -0.67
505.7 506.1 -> -0.98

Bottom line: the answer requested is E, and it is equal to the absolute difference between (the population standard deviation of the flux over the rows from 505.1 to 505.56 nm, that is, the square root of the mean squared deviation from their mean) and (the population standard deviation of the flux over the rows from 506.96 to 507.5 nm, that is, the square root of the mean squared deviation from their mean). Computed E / 0.12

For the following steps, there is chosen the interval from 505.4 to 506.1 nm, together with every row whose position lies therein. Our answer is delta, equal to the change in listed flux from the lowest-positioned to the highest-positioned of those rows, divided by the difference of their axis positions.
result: 0.2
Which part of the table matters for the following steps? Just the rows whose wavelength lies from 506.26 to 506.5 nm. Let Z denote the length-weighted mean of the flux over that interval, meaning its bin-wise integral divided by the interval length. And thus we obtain 6.69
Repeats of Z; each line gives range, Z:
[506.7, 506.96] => 6.66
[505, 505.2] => 6.98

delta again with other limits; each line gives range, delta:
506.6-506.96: 1.0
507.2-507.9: 0.2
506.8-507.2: 0.5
